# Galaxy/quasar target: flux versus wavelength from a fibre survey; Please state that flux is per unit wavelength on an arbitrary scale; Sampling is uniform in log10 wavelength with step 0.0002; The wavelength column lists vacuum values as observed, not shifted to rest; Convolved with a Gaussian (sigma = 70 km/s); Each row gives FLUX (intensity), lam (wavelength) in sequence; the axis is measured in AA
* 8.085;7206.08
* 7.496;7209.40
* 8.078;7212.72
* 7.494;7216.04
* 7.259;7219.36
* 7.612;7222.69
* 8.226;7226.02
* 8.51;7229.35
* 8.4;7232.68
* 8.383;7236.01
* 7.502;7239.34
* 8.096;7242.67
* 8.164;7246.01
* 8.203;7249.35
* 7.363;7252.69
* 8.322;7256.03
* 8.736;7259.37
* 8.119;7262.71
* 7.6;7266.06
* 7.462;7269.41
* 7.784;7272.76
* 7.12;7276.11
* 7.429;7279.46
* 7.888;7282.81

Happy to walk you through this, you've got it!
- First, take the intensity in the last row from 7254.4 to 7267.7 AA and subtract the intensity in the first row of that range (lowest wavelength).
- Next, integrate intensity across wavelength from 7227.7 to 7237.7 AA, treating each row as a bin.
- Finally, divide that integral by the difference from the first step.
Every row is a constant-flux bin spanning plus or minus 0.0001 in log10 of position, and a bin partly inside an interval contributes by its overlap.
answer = -117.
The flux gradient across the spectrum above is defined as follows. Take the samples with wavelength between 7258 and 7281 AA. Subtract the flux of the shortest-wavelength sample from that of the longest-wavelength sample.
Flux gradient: -1.3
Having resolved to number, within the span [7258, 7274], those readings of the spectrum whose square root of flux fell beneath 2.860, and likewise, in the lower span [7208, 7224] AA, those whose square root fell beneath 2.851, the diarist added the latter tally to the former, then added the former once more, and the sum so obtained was 13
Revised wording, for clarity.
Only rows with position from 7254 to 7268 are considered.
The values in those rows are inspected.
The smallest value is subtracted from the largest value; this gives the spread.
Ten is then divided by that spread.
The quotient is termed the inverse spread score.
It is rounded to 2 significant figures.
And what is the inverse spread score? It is 8.8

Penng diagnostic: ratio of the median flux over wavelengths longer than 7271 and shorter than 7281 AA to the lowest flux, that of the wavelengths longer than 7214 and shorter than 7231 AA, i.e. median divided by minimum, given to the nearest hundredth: 1.02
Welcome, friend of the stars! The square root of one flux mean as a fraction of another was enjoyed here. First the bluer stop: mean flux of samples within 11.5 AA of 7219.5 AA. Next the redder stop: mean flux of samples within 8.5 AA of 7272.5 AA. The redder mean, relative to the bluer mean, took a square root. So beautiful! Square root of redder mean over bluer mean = 0.98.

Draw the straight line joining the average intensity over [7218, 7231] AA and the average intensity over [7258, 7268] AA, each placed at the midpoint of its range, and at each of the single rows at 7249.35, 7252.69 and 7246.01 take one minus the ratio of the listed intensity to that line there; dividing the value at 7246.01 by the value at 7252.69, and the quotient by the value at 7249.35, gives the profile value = 10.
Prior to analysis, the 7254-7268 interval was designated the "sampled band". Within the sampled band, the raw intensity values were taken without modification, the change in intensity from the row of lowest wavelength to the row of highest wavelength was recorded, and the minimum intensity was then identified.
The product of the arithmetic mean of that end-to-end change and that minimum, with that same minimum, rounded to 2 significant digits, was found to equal 26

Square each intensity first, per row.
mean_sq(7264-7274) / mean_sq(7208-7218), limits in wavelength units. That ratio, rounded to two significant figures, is 0.98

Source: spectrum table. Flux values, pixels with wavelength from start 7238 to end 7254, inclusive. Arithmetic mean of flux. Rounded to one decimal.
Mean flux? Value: 7.9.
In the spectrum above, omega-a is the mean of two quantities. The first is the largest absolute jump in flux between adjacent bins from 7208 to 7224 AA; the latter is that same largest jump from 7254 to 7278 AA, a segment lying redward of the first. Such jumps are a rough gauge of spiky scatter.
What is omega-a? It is 0.624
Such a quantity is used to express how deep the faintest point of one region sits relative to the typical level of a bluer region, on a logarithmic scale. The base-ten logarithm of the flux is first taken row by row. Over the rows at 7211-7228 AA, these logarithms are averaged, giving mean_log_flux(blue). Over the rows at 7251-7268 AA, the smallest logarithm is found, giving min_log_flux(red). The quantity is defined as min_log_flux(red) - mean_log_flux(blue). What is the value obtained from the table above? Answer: -0.021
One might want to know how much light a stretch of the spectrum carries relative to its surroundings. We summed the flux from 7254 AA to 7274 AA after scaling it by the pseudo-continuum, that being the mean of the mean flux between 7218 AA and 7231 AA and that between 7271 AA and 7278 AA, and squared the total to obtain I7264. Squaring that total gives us 39.1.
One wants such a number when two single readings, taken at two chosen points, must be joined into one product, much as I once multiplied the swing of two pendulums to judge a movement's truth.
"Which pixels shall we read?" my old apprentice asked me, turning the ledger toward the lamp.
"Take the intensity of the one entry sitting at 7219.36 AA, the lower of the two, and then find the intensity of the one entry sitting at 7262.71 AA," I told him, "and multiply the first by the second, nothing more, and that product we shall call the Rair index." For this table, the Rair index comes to 59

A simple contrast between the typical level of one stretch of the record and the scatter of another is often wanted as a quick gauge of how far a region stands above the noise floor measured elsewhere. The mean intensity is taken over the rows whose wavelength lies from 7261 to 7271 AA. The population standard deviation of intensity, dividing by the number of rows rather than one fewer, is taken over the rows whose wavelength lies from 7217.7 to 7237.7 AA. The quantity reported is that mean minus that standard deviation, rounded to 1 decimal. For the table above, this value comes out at 7.3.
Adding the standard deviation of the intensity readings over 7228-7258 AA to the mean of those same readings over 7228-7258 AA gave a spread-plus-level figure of 8.5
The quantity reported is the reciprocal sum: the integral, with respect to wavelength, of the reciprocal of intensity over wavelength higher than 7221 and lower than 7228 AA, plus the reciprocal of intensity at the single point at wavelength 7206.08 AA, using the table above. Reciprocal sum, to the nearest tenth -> 1.0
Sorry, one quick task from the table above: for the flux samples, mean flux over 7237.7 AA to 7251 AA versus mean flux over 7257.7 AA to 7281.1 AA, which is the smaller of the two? 7.75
